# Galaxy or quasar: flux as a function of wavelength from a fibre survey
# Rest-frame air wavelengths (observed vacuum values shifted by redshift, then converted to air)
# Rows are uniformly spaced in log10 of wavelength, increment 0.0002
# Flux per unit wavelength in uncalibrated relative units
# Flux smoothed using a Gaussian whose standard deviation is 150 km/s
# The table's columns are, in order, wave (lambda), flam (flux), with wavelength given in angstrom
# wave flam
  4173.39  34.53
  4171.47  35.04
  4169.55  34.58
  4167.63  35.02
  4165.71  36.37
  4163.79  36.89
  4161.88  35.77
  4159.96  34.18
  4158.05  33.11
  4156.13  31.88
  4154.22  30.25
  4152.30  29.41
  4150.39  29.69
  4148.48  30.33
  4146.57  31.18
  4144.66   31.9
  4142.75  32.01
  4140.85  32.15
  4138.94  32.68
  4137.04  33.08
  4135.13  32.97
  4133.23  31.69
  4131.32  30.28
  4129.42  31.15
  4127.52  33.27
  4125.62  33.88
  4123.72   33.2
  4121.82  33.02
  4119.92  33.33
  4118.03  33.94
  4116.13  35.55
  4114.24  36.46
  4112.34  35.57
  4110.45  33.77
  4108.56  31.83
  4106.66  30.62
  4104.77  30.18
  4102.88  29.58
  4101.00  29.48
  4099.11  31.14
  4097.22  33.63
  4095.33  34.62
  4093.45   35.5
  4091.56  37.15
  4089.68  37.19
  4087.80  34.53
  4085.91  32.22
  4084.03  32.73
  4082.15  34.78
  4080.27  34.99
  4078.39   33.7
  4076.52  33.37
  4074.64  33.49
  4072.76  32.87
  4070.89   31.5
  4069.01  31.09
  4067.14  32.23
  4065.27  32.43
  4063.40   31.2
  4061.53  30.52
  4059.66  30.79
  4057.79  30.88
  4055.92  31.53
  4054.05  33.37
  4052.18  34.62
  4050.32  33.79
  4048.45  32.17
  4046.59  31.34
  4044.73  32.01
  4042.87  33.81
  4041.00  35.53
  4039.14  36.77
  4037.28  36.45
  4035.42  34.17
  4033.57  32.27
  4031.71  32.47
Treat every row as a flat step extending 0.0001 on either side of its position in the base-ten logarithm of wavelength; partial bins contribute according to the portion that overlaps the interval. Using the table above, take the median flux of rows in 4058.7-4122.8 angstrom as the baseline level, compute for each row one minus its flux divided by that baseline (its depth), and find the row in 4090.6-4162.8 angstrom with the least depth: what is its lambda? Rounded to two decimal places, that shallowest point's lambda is 4091.56 angstrom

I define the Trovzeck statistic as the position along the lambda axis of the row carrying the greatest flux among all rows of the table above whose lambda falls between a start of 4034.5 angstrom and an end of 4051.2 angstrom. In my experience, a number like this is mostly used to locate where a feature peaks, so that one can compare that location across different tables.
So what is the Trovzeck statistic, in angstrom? 4039.14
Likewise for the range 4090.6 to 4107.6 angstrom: 4091.56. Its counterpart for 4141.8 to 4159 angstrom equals 4158.05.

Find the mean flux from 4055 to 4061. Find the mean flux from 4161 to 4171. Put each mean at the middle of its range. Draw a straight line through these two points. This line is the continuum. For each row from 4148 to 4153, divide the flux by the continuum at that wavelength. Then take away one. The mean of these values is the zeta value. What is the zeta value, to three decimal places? -0.150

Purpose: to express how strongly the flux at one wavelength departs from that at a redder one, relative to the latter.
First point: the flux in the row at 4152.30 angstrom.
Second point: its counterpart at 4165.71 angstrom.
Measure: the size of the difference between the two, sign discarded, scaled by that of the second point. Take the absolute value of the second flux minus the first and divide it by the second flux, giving 0.19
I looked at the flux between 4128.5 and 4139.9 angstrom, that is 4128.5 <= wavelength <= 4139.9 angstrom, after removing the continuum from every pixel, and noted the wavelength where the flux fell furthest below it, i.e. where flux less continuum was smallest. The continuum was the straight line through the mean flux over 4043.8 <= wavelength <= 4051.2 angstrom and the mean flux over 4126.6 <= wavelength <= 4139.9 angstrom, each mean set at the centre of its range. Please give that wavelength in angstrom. 4131.32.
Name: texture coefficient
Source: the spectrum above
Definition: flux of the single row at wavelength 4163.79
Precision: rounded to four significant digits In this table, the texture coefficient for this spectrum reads 36.89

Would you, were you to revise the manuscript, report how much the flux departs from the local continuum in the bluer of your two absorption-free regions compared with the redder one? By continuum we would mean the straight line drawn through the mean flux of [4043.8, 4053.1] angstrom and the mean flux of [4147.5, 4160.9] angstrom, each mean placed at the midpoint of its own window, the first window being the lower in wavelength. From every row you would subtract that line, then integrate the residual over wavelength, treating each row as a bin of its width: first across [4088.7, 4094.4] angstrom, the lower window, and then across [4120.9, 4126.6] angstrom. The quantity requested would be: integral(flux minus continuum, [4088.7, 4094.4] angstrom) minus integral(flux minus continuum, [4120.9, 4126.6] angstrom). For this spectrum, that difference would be 16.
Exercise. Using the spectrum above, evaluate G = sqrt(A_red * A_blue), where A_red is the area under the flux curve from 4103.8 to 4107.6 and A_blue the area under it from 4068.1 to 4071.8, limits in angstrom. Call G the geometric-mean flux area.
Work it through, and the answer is 116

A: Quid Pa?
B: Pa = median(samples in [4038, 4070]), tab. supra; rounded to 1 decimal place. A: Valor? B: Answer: 32.2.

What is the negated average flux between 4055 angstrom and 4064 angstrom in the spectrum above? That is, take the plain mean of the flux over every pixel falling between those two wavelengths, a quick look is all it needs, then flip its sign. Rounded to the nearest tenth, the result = -31.0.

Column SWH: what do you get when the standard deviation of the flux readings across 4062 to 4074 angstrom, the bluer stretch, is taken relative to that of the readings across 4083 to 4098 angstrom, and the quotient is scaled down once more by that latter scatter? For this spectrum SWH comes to 0.2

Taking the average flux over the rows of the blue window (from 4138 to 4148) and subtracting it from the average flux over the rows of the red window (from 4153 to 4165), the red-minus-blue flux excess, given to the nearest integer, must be 2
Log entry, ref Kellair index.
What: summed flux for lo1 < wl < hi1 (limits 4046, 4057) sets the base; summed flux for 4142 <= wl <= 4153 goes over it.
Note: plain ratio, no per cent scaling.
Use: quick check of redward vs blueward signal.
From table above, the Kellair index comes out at 0.94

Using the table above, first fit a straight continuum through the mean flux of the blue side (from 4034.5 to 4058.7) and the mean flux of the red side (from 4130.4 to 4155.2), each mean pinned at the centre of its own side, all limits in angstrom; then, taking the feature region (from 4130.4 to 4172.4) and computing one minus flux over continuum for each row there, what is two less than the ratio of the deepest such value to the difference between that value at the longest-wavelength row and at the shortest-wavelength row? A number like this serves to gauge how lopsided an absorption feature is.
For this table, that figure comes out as -2.3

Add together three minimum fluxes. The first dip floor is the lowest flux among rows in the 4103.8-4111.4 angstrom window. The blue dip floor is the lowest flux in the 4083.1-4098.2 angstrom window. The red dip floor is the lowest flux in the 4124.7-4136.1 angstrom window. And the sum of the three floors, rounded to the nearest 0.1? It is 92.7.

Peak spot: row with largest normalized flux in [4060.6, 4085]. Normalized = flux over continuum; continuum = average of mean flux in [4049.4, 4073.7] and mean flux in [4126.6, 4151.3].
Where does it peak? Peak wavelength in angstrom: 4080.27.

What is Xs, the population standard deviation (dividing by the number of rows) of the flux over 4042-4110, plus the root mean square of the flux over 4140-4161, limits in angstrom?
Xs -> 33.4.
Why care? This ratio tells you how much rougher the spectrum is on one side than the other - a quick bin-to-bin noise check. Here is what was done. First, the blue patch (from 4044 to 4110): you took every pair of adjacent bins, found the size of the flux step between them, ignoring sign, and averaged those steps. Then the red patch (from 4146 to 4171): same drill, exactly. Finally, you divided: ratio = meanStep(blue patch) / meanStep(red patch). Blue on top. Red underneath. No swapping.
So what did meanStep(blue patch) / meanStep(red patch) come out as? 1.0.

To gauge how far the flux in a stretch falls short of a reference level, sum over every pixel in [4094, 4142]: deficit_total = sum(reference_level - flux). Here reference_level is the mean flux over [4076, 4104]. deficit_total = 24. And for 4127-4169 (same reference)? 25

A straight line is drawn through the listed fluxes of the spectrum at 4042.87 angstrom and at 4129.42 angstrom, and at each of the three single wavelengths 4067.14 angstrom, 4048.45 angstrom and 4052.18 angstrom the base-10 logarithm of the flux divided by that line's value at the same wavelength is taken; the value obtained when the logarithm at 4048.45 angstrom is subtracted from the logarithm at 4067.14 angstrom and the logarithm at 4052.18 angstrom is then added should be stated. 0.022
